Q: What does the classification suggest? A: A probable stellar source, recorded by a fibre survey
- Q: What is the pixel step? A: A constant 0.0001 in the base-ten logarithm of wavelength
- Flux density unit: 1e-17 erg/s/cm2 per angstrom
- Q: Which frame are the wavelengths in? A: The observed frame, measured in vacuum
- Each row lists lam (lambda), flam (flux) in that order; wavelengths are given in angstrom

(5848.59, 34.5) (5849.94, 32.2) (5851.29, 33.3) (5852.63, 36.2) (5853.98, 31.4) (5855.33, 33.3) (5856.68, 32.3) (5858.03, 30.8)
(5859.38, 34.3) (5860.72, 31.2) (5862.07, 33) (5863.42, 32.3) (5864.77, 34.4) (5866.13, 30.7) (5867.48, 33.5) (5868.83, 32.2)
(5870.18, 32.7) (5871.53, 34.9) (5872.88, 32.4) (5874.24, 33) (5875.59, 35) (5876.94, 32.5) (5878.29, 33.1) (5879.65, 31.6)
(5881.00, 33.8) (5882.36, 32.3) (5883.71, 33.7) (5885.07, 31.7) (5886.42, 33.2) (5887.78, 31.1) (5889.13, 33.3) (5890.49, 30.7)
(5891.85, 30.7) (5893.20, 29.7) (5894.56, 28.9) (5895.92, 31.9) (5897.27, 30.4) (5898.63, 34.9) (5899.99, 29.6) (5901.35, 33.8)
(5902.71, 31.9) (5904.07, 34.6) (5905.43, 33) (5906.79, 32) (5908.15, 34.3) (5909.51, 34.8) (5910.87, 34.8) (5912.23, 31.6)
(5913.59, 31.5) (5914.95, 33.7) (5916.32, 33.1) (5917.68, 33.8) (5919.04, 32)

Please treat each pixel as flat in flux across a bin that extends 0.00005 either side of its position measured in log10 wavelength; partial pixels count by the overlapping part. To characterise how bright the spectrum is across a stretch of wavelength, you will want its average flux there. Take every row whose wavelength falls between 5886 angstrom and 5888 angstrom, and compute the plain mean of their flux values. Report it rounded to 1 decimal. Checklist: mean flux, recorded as 32.2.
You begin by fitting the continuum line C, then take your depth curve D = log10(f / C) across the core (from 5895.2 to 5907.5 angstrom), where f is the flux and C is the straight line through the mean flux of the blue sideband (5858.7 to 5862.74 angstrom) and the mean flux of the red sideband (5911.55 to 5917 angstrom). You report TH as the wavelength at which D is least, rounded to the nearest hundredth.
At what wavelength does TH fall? 5899.99 angstrom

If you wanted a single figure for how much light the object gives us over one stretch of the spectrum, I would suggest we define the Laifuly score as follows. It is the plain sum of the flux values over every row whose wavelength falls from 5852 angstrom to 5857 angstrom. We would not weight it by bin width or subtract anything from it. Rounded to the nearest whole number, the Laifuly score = 133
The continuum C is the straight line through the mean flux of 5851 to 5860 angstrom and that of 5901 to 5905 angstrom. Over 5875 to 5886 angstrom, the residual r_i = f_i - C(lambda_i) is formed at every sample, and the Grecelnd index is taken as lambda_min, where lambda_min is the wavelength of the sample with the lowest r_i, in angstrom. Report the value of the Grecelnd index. 5879.65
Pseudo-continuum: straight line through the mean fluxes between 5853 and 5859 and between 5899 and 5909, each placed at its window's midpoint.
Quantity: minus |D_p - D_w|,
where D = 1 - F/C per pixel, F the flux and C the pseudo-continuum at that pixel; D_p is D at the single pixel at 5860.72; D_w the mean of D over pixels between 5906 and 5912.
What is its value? -0.061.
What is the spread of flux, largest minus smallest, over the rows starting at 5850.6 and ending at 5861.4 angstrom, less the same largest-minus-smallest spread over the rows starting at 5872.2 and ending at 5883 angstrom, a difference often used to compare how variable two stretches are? 2.0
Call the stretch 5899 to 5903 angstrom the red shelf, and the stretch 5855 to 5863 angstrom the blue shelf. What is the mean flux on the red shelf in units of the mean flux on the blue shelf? 0.98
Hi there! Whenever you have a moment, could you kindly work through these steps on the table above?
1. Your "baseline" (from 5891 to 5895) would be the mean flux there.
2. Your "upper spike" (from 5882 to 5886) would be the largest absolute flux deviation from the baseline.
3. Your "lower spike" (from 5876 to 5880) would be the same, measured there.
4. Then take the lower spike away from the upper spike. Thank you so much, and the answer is 0.6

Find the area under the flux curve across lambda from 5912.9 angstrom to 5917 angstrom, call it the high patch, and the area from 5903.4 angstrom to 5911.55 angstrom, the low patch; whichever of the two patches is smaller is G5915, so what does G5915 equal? 134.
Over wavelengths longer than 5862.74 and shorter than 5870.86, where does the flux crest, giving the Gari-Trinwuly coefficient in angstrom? 5864.77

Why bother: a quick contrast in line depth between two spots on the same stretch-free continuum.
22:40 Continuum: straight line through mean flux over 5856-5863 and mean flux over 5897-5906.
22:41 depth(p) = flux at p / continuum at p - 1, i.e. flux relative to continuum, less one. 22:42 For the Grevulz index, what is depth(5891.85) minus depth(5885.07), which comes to -0.032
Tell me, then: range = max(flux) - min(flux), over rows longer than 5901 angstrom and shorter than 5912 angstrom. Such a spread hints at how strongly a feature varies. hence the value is 2.9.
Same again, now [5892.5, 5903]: 6.0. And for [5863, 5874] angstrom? 4.2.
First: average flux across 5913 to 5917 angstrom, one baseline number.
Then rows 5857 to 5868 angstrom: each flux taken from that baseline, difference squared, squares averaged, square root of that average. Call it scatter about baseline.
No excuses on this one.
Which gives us 1.4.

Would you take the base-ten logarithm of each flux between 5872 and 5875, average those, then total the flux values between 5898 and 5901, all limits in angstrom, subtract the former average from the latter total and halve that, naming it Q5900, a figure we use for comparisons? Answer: 31.5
